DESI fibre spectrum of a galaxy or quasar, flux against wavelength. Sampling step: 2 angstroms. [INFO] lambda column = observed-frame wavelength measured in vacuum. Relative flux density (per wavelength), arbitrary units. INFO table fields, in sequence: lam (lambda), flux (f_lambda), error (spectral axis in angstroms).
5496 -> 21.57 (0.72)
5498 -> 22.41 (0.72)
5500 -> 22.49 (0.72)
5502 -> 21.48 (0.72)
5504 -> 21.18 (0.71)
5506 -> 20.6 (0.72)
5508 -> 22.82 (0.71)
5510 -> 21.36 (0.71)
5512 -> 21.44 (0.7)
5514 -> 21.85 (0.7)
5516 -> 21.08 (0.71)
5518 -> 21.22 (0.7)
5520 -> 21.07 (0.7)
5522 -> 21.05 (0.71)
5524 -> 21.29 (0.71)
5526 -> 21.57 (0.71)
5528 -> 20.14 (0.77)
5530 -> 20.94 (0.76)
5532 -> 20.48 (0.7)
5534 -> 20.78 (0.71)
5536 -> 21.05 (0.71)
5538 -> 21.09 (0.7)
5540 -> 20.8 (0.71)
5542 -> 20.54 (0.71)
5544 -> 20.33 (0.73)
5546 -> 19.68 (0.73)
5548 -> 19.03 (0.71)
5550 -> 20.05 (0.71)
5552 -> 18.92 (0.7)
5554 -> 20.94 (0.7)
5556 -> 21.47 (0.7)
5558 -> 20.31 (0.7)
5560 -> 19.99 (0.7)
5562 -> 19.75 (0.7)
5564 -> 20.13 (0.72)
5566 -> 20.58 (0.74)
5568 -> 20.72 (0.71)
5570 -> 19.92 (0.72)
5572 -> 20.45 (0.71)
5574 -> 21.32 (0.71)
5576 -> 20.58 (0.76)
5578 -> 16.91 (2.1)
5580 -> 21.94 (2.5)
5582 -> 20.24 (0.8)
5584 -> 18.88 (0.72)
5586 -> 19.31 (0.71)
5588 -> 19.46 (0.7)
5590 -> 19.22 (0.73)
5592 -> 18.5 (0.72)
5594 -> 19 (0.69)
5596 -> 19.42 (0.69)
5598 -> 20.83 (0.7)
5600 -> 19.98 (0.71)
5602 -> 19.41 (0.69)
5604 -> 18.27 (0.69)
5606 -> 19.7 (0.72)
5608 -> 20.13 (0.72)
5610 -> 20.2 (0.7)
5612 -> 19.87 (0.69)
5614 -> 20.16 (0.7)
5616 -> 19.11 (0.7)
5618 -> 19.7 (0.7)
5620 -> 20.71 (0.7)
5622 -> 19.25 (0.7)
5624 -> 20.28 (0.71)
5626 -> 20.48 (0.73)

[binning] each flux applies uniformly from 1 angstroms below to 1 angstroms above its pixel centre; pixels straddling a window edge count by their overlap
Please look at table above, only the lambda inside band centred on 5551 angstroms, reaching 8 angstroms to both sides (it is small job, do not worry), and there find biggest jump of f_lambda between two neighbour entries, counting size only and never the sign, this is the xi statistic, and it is 2.0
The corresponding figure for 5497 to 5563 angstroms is 2.2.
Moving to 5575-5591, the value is 5.0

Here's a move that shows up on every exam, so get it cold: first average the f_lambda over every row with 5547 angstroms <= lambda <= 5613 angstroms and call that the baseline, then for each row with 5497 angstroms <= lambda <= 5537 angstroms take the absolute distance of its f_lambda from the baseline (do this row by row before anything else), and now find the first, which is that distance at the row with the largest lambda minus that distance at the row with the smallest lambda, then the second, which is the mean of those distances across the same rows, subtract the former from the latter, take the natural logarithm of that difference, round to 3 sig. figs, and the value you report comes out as 1.03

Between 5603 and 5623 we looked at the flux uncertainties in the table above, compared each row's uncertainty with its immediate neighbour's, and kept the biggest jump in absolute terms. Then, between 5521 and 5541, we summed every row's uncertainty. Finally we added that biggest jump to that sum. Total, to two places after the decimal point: 7.22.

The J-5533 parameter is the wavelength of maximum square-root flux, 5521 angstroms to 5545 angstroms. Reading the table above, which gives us 5526 angstroms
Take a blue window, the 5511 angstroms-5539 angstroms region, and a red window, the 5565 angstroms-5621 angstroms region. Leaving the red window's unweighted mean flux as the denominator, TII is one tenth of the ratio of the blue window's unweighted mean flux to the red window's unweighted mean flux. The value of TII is 0.106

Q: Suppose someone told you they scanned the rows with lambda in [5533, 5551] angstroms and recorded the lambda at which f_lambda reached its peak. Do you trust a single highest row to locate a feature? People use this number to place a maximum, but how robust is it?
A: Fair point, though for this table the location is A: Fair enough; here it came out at 5538 angstroms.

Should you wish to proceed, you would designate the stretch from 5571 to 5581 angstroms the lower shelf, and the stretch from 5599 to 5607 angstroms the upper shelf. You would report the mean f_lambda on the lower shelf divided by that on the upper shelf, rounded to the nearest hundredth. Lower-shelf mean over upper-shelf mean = 1.05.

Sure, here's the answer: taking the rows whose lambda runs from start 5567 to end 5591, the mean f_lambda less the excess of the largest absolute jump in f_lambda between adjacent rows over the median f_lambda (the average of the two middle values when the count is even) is 35.0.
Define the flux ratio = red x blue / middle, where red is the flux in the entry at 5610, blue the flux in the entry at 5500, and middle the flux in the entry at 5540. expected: 21.8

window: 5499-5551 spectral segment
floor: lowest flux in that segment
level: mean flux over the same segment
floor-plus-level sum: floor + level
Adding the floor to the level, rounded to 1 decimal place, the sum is 40.0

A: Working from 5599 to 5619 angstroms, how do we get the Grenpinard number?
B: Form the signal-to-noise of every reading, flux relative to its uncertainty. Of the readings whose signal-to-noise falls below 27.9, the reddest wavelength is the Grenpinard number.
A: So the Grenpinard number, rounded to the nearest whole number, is 5616 angstroms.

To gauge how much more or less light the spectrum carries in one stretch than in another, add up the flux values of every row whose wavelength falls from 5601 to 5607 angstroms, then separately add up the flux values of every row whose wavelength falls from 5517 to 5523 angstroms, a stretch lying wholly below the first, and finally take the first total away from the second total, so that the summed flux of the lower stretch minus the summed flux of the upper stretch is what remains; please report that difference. 6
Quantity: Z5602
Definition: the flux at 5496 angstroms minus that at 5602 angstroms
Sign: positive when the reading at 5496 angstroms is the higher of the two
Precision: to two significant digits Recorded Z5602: 2.2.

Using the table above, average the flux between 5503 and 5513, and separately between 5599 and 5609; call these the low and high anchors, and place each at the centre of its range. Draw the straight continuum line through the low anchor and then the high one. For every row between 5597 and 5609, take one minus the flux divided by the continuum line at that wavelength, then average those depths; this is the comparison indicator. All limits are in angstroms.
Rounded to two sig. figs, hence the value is -0.010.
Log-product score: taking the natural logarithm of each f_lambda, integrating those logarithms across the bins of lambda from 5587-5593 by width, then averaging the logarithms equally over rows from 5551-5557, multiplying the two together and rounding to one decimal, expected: 53.3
